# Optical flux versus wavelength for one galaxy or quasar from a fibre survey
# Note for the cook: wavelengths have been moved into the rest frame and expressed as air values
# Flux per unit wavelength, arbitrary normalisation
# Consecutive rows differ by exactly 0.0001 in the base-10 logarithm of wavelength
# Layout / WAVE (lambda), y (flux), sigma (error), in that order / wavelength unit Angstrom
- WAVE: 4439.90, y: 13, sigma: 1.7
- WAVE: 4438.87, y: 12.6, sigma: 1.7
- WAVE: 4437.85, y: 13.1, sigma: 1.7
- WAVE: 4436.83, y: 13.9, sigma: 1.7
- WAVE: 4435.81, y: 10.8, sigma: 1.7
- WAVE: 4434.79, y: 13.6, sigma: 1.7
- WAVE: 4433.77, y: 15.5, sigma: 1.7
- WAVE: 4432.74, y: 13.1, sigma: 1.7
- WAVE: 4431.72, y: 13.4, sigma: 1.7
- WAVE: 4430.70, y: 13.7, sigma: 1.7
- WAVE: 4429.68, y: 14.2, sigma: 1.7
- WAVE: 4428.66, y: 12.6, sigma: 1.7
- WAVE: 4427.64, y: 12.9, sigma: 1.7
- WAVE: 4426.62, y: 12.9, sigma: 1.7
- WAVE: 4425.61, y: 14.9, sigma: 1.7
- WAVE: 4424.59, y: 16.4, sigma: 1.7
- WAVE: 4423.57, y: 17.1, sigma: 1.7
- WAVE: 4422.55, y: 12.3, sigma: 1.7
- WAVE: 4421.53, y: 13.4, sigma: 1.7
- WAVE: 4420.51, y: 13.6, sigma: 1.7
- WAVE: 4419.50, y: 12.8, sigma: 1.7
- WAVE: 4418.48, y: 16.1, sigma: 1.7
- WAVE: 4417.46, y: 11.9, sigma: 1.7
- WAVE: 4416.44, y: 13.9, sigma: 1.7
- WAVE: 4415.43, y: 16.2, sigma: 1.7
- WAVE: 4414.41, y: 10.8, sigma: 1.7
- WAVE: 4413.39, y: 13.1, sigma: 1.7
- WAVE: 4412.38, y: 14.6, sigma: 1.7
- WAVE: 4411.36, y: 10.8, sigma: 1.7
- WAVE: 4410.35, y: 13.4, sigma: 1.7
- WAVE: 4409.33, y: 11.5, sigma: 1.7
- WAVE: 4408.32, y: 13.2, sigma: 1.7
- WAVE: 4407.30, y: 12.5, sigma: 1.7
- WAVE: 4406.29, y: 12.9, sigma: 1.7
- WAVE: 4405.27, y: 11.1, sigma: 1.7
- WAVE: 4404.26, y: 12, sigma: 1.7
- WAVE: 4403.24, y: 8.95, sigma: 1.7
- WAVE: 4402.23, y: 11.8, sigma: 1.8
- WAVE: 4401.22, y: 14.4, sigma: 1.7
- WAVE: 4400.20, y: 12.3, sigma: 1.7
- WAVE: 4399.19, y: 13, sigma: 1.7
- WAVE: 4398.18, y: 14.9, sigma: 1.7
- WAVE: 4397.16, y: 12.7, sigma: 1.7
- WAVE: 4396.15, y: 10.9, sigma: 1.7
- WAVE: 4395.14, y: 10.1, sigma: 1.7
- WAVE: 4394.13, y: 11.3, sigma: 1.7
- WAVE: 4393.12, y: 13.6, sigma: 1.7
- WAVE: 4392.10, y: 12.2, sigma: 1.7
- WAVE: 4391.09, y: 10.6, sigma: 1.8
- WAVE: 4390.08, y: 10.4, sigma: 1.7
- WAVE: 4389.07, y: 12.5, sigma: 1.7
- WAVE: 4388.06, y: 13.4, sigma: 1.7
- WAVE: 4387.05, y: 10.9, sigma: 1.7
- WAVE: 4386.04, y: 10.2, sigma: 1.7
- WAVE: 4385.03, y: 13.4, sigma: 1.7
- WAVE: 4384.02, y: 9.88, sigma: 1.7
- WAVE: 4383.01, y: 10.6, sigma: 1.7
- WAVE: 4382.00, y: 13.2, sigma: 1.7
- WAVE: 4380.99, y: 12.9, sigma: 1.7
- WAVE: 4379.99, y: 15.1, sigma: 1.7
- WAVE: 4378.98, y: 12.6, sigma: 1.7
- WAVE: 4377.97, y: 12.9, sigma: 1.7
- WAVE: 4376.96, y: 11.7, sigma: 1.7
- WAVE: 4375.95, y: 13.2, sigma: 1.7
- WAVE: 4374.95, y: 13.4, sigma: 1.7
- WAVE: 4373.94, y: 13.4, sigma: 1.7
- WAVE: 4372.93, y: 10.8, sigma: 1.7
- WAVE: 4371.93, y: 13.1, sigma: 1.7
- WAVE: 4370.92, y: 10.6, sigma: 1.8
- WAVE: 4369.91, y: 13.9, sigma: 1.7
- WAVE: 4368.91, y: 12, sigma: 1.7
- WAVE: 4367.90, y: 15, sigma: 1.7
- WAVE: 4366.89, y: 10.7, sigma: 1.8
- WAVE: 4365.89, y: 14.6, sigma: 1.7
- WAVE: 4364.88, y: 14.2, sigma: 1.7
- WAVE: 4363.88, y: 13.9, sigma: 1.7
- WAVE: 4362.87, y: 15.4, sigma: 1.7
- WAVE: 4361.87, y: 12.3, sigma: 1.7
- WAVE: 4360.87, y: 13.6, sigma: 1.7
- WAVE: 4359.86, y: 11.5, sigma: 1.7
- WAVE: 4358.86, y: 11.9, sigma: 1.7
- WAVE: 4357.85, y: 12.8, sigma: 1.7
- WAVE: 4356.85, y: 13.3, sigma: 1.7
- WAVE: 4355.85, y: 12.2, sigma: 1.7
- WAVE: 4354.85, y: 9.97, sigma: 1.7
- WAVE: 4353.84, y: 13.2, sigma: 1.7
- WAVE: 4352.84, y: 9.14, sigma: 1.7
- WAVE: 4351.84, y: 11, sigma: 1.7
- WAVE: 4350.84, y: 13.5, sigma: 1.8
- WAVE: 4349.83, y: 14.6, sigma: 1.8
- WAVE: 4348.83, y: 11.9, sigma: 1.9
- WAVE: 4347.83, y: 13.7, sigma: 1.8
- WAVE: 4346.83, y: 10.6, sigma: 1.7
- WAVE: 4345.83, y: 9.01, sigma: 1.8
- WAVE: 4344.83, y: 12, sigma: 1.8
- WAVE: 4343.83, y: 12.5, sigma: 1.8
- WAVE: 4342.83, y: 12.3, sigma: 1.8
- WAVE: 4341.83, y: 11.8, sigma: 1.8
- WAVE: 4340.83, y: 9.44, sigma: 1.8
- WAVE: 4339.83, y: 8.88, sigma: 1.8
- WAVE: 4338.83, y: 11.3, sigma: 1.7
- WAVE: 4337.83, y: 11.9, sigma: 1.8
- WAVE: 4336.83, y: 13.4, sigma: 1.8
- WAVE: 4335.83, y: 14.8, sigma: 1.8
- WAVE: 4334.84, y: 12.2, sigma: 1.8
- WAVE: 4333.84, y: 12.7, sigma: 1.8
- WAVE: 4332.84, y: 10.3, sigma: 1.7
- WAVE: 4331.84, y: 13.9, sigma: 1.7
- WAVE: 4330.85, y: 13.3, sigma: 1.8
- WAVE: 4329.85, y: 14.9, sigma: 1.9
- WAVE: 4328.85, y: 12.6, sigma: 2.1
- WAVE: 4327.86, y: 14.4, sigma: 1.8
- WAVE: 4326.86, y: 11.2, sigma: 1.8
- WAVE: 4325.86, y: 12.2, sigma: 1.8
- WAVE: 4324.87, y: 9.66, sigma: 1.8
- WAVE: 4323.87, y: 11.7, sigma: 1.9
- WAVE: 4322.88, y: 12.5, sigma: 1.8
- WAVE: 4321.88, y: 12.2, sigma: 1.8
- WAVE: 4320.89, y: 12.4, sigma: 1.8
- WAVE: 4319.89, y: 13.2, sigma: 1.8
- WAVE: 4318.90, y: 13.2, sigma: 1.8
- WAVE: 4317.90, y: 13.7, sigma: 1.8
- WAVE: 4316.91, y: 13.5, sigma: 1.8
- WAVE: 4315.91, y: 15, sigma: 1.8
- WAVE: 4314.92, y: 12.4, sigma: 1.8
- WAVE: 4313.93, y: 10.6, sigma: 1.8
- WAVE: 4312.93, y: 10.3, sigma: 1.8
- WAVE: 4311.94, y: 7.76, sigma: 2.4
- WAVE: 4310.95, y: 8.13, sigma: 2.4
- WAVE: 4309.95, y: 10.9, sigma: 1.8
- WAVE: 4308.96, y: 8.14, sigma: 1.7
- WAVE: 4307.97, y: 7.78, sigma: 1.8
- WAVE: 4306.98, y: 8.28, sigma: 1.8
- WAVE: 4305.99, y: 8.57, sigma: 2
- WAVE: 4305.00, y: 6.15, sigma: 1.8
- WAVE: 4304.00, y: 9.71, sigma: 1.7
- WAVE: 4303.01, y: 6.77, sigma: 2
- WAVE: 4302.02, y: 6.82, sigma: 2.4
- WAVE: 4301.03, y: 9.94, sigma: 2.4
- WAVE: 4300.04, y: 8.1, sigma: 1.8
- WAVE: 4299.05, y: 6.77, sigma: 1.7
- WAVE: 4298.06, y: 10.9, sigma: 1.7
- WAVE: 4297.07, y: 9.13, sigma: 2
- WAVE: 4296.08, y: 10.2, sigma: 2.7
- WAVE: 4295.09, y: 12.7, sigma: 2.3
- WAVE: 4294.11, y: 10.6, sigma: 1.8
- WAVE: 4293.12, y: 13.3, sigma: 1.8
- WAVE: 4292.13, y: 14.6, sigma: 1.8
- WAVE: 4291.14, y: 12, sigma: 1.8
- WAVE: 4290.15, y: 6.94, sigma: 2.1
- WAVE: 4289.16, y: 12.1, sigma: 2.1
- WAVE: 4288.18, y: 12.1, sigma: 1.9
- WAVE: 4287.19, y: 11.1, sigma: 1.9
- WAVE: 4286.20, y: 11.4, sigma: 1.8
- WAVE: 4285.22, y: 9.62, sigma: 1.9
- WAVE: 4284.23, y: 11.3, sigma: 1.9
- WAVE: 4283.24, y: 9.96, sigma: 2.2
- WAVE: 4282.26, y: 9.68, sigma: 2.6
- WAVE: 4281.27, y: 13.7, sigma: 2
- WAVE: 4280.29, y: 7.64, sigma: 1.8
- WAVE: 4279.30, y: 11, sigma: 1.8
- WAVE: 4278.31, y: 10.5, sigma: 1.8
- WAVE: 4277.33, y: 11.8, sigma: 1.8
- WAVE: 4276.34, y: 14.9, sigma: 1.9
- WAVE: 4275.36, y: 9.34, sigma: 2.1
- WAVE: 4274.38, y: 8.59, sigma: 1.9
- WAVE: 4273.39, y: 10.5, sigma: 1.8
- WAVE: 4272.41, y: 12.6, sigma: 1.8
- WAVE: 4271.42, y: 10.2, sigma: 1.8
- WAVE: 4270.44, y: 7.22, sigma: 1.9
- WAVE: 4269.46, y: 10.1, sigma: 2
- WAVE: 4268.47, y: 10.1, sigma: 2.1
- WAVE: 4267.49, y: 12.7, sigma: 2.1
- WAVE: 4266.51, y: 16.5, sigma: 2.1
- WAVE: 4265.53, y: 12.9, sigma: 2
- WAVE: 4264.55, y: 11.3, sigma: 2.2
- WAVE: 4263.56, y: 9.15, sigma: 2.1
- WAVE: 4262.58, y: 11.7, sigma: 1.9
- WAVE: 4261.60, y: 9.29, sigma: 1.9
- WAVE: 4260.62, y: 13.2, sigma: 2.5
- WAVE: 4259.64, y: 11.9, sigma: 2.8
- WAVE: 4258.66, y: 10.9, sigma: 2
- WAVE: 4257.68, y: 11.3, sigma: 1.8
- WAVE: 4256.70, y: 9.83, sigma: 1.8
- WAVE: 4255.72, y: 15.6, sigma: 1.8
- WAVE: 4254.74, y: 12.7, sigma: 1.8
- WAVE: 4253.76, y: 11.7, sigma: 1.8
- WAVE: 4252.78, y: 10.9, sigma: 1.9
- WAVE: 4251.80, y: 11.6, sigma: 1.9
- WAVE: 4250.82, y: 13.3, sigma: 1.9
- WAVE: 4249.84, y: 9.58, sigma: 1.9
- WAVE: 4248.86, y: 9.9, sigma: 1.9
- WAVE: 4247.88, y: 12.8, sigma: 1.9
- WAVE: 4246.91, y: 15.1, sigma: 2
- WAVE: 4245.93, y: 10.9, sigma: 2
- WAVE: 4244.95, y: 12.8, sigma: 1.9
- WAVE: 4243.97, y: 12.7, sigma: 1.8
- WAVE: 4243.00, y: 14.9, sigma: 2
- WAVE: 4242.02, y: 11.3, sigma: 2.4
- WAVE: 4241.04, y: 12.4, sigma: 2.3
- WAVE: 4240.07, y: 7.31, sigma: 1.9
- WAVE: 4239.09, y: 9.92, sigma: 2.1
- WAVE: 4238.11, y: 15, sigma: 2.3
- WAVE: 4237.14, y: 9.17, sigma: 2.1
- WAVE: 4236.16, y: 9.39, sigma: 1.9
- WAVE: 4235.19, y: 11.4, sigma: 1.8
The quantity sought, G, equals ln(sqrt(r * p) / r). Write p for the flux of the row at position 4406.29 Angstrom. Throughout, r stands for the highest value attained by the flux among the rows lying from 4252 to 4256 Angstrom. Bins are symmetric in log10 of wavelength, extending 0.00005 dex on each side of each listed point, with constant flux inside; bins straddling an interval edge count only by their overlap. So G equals -0.10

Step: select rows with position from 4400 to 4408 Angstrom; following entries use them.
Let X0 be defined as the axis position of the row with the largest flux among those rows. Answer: 4401.22 Angstrom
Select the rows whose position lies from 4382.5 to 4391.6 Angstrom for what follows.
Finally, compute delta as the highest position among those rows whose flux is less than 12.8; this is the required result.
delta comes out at 4391.09 Angstrom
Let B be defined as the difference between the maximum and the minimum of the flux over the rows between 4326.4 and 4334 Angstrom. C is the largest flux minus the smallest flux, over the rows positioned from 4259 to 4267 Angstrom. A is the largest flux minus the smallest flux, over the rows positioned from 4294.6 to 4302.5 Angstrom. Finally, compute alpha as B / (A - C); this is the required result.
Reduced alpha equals -3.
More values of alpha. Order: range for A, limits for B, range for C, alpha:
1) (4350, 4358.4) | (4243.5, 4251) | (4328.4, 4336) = -23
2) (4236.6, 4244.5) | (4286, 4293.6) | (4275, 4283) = 18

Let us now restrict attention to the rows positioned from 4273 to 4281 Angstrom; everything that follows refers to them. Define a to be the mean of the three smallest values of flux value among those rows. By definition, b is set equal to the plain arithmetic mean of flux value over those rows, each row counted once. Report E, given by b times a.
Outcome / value 90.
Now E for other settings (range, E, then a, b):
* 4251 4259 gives 125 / 10.5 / 11.8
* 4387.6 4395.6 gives 122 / 10.4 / 11.8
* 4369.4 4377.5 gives 138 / 11.0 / 12.5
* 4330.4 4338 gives 147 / 11.5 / 12.8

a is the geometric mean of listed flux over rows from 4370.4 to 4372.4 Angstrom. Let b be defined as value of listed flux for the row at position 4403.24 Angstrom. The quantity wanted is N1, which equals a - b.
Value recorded 2.8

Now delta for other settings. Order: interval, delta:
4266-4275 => 4274.38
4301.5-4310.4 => 4309.95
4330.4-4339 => 4338.83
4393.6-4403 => 4402.23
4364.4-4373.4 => 4372.93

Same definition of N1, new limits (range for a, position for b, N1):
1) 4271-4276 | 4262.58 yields -1.5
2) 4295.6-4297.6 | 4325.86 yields -2.5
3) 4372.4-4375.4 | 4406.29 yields -0.4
